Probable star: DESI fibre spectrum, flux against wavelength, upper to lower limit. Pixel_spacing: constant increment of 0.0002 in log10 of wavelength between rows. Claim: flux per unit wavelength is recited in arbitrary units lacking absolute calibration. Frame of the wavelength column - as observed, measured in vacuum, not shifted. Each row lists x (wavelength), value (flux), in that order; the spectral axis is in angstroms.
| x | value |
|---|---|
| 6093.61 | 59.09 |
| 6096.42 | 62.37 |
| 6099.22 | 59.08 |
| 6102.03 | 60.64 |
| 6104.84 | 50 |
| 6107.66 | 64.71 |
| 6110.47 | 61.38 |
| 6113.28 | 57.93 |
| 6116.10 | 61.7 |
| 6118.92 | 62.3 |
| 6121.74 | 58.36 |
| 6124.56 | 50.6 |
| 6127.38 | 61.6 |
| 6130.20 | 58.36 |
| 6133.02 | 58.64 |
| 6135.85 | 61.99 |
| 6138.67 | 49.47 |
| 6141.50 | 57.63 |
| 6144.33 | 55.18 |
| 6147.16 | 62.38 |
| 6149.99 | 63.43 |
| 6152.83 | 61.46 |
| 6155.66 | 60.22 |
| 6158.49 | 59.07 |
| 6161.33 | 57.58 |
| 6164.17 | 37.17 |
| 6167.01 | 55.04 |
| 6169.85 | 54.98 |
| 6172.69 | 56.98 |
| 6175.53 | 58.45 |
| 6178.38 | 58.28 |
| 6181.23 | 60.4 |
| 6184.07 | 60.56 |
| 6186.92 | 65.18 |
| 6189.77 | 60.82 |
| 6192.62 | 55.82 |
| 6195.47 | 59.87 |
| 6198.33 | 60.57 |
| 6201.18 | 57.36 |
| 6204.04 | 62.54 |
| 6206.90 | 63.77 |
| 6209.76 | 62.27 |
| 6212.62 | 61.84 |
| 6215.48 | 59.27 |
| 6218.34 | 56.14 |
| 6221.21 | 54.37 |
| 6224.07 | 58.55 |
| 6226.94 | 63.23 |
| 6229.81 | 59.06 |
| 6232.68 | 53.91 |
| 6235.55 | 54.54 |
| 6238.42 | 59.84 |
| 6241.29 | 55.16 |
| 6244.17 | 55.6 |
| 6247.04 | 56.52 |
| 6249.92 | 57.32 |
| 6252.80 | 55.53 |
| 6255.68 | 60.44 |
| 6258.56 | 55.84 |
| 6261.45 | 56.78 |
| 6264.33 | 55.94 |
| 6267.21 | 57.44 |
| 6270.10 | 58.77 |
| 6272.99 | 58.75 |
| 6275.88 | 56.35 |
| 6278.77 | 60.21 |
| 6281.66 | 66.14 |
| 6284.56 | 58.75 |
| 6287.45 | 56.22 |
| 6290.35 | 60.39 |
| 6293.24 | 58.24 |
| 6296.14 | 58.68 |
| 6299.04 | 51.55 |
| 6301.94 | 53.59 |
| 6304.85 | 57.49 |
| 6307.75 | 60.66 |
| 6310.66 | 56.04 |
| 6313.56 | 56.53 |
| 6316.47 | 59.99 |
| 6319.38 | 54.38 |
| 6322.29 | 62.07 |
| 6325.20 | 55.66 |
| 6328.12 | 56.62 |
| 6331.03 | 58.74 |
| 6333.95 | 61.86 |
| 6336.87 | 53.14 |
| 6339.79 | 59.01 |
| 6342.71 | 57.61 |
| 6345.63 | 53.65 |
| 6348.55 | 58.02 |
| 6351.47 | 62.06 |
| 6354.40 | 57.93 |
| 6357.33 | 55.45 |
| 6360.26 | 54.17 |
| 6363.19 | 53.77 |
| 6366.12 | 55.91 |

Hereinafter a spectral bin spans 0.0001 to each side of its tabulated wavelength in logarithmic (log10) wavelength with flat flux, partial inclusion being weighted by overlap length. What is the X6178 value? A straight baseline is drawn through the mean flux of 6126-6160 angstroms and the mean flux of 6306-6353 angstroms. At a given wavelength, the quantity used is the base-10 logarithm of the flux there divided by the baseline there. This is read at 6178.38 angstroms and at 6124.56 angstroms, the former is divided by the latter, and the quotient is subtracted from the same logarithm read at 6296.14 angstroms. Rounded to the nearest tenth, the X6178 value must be -0.1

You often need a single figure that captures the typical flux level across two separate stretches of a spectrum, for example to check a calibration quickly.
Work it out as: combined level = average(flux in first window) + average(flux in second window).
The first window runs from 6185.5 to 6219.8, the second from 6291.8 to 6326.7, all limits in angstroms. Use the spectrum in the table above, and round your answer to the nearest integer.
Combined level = 118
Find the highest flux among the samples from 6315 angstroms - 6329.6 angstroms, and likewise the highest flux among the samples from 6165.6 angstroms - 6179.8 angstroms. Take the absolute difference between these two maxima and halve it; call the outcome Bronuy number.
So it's 1.8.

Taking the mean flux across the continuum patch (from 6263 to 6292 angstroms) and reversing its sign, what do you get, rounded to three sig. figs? -58.9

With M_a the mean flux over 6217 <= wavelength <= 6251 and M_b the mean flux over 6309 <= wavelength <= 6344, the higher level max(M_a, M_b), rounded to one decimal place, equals 57.6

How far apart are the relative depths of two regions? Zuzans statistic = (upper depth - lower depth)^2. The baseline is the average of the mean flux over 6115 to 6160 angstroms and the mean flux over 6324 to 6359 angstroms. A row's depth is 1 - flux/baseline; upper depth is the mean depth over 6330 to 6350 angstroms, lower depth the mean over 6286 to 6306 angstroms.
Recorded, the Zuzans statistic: 0.0002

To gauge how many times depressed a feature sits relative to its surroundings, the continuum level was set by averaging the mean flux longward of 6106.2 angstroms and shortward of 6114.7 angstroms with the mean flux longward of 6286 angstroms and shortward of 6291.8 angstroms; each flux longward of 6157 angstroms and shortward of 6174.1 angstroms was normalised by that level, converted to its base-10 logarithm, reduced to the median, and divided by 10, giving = -0.0029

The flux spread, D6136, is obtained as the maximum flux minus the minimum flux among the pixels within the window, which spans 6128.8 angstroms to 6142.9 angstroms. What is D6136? 13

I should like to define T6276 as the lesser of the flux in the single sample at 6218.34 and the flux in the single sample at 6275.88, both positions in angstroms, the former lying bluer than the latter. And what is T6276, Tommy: 56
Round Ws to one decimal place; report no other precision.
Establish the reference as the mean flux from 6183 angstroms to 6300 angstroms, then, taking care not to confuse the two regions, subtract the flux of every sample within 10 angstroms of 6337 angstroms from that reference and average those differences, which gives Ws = 1.3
